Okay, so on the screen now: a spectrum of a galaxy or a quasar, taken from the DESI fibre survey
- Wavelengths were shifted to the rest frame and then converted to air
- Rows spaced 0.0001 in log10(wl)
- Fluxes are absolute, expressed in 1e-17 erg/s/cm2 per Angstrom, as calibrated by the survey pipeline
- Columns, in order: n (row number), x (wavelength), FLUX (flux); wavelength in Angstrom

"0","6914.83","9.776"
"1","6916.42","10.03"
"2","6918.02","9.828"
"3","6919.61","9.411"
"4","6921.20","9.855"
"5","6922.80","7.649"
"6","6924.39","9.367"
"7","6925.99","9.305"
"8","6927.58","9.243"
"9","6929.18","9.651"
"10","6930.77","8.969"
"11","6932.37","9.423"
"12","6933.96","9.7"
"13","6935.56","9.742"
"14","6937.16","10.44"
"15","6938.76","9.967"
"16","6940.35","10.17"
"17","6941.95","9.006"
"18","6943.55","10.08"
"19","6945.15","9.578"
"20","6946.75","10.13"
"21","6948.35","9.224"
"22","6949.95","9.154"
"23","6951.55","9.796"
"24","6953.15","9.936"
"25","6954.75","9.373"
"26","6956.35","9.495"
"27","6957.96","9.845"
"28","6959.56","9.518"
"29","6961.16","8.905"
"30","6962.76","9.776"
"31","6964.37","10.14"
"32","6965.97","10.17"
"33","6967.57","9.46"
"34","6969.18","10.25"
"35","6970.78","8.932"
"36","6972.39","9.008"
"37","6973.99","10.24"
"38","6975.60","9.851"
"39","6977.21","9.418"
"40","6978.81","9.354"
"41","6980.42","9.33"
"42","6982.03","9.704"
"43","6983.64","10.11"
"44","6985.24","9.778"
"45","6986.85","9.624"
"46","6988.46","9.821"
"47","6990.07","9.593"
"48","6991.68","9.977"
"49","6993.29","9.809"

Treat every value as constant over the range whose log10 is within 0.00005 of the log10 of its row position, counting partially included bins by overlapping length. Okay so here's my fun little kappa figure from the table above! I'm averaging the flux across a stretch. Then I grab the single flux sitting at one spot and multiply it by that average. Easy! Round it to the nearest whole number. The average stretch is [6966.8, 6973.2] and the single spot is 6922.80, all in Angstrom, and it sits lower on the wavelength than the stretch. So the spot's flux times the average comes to 72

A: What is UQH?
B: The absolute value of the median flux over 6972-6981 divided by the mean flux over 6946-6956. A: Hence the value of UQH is 0.98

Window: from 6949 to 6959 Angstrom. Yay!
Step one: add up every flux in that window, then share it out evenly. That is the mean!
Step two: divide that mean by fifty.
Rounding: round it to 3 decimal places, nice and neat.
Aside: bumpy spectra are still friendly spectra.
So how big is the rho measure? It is 0.192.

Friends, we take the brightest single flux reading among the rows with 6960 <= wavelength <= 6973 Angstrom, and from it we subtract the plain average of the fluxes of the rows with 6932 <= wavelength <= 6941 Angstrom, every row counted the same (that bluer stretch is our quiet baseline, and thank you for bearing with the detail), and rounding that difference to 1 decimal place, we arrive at 0.3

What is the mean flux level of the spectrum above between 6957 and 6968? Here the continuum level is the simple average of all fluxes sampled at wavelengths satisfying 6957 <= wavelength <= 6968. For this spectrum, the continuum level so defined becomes 9.69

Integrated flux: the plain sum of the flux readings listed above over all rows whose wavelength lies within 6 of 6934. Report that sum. 67.9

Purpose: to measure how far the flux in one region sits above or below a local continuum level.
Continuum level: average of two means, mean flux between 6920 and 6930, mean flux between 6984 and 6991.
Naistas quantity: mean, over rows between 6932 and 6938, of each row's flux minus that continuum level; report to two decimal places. 0.39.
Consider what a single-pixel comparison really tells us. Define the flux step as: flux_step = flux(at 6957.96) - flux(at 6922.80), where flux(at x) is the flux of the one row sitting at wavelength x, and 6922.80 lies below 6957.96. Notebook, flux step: 2.20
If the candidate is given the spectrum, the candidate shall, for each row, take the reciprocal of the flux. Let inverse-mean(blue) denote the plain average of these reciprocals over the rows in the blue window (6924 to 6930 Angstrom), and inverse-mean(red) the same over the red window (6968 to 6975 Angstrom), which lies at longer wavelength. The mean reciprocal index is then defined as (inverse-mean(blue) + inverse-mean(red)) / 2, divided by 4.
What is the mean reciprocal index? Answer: 0.0264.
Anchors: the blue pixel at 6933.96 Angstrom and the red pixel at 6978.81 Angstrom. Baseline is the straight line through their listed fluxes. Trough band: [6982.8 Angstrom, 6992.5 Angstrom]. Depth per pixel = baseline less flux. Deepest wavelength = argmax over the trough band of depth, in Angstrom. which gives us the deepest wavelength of 6990.07 Angstrom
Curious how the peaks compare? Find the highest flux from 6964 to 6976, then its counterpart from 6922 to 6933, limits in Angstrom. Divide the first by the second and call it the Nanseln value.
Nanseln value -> 1.062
